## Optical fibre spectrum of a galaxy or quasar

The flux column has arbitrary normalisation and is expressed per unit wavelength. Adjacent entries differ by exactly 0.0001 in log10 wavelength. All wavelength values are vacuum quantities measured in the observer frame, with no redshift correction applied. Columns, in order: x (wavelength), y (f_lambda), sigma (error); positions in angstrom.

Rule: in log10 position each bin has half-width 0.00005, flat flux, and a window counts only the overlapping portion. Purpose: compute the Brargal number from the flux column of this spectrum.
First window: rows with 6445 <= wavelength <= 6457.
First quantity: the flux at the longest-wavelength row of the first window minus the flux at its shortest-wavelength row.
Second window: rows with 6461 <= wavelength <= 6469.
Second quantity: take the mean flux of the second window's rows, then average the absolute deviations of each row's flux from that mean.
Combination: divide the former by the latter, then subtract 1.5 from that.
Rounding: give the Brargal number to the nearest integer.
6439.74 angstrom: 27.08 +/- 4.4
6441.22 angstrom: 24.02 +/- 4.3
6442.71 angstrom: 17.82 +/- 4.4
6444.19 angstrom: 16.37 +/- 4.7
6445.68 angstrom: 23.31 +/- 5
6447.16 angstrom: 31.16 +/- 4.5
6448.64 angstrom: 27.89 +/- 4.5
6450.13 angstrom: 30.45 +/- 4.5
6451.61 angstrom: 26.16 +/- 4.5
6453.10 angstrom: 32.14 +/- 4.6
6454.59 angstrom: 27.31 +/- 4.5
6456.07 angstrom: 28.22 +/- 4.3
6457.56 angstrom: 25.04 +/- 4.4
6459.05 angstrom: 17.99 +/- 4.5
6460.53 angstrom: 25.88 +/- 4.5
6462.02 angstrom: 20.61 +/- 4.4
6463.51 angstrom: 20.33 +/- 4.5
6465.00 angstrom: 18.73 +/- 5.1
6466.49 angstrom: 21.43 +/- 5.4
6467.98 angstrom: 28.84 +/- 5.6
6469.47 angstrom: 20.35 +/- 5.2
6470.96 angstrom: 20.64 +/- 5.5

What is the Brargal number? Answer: 0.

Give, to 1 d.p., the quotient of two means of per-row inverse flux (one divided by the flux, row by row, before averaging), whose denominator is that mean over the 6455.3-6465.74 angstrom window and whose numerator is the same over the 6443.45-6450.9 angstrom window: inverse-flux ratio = 0.9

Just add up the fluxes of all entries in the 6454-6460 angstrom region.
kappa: 99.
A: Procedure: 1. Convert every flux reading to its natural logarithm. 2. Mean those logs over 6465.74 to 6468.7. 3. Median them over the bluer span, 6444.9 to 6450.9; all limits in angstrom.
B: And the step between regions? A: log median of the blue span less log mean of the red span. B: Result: 0.16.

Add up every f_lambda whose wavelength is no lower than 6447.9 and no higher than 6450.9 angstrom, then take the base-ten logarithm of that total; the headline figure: 1.77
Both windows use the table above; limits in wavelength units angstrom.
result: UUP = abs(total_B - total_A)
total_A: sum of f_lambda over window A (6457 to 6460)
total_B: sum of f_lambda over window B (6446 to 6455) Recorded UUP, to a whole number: 132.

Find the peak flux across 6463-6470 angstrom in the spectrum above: 28.84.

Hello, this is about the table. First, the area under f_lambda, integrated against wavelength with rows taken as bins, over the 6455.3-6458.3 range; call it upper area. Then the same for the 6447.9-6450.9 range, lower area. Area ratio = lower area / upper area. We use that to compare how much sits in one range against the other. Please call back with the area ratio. 1.09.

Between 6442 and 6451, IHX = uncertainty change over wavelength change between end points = 0.01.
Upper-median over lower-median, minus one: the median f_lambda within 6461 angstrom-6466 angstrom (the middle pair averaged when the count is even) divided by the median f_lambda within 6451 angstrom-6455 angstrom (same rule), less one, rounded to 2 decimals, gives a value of -0.26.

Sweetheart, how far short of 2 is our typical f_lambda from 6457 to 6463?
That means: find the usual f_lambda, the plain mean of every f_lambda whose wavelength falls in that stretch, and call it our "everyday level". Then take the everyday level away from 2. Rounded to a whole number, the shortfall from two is -20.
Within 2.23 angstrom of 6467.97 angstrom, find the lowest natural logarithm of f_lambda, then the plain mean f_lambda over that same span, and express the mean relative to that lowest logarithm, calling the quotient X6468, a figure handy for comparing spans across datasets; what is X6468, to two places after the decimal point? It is 7.81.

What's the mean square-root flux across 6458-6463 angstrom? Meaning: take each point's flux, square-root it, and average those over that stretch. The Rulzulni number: 4.6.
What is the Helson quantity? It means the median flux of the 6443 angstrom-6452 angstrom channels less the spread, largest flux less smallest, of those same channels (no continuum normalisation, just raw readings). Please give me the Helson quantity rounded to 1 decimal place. 12.2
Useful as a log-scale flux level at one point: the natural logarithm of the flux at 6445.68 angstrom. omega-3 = 3.15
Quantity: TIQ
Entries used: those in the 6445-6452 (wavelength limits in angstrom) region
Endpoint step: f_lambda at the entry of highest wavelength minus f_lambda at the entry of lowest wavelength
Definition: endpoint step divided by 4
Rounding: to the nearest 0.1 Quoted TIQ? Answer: 0.7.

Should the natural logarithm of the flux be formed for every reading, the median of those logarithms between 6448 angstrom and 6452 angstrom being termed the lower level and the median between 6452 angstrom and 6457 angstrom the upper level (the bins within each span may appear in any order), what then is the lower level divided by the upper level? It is 1.00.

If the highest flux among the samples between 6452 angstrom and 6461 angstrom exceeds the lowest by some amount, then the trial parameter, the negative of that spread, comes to -14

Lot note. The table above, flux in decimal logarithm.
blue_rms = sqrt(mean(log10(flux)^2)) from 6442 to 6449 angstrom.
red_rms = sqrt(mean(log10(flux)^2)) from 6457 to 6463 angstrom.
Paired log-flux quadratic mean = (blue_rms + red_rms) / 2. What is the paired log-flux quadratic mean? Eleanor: 1.35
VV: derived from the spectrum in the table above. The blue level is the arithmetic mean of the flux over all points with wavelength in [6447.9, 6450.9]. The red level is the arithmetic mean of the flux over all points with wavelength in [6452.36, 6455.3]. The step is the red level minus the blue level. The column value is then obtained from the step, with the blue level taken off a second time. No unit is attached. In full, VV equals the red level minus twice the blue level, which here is -29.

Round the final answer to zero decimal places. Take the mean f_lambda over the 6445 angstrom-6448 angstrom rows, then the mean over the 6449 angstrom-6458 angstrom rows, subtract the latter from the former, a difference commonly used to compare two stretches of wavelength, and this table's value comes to -1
